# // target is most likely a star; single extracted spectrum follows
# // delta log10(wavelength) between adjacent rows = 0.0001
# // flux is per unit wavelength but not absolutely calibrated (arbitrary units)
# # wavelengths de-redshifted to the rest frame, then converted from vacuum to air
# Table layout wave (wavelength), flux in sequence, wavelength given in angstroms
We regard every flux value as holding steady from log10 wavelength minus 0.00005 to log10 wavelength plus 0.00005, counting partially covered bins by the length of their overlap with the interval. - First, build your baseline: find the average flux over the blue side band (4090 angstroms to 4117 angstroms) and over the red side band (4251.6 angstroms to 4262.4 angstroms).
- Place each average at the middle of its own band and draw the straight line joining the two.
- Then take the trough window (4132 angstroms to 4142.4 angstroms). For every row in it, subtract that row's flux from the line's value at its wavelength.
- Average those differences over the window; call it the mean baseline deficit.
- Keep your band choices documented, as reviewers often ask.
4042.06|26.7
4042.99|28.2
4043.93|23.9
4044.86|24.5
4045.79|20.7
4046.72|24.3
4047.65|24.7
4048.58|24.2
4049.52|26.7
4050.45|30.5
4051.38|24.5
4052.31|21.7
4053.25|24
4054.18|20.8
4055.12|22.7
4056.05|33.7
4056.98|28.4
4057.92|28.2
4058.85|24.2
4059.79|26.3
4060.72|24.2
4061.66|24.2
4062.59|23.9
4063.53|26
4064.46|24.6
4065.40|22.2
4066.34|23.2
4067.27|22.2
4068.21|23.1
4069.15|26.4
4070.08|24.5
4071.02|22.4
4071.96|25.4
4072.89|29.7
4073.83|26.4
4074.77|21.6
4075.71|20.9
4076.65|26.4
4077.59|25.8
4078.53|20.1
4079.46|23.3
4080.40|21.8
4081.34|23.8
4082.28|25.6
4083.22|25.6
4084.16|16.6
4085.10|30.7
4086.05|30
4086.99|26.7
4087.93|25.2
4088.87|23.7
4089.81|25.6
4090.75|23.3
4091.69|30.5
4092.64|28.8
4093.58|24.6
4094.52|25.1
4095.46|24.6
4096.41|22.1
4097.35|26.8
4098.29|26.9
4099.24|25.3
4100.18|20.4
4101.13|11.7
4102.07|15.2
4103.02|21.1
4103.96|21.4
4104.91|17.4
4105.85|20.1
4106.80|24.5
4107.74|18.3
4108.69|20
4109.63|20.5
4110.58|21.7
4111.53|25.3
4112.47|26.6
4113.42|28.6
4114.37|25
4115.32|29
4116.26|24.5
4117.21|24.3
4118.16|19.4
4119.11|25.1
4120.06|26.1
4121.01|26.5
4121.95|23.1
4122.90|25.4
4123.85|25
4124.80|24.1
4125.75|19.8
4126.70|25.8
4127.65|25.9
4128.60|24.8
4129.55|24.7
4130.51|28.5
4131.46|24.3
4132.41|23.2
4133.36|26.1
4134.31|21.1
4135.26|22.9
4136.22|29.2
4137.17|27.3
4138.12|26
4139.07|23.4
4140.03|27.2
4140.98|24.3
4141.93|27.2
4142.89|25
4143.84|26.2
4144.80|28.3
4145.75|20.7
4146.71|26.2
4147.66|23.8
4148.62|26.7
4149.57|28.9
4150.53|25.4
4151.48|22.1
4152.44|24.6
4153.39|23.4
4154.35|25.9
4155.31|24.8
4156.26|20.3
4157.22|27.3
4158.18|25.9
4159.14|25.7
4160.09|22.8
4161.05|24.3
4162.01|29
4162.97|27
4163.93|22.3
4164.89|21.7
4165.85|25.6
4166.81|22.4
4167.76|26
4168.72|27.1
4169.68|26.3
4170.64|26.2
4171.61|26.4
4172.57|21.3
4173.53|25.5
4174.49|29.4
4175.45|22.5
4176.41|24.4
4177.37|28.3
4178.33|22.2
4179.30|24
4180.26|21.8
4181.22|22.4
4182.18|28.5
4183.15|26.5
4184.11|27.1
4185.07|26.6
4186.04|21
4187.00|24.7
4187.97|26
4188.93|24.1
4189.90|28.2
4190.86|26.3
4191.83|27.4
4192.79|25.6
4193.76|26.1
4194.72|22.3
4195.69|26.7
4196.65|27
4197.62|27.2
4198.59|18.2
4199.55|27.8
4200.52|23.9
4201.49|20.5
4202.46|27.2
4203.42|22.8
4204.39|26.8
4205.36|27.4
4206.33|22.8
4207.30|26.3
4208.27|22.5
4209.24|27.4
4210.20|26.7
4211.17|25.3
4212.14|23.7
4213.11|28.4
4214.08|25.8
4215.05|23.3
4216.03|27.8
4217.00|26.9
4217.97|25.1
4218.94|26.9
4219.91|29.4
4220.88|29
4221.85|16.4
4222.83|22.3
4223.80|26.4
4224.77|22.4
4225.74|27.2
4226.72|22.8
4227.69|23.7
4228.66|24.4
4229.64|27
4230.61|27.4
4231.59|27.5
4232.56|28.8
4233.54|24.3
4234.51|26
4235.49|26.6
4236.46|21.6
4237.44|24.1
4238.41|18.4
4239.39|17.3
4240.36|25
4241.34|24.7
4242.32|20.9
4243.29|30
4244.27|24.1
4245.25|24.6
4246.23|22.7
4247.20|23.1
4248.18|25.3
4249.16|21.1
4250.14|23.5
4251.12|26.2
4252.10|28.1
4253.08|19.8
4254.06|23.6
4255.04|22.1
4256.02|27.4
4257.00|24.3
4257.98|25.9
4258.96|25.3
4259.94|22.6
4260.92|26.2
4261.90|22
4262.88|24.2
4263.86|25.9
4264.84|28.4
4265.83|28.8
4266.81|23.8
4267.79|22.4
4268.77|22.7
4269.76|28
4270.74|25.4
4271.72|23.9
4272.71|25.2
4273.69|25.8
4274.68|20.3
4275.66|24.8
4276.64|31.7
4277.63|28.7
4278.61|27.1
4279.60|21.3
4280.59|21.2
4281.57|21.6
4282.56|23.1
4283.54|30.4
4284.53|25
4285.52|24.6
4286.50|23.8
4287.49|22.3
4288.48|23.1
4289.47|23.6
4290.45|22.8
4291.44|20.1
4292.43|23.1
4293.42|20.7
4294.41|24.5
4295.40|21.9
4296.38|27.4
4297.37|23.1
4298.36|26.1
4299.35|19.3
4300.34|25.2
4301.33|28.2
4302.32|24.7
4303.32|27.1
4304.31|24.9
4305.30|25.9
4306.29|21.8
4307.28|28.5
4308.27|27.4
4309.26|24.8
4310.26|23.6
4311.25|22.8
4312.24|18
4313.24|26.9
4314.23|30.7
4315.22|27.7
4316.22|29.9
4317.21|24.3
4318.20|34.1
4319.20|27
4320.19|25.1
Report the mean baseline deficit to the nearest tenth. -1.8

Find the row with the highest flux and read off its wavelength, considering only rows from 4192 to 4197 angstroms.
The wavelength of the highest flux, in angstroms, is 4196.65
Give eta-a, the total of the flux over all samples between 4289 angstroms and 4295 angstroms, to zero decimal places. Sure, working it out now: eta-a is 135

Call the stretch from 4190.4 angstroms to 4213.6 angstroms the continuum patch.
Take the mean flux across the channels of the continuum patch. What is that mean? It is 25.3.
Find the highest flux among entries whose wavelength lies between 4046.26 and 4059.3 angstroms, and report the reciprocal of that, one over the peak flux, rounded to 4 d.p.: 0.0297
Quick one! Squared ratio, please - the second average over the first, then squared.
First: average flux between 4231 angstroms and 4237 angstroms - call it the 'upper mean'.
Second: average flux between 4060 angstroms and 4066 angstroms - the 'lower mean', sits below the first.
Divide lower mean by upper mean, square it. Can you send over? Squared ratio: 0.88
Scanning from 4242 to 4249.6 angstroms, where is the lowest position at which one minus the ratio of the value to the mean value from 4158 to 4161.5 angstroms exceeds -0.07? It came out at 4242.32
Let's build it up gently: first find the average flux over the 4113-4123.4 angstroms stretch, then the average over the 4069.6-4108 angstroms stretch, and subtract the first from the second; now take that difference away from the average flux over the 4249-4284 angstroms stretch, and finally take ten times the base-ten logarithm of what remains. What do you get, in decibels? 14.2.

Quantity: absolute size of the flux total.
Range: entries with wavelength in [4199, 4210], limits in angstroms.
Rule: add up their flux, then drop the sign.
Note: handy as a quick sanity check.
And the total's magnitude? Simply 275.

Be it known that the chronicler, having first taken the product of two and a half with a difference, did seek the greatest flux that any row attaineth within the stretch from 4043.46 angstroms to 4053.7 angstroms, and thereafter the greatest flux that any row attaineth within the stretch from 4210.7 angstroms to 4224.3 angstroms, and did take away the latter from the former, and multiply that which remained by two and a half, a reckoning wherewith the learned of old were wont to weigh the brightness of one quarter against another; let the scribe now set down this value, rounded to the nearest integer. 3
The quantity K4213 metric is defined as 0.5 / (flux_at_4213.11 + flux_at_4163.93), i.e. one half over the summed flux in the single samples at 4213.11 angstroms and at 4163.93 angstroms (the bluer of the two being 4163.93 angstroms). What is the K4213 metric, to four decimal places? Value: 0.0099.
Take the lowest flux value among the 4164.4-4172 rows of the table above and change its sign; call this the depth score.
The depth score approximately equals -21.7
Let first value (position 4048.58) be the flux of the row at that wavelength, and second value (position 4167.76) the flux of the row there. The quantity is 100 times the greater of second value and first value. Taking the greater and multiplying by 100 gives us 2600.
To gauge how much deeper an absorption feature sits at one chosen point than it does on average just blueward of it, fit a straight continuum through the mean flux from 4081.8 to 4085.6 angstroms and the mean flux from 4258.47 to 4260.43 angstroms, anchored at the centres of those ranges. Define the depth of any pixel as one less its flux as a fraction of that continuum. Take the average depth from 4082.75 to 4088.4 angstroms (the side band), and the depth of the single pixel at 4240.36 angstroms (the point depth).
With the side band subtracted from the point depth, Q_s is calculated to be 0.01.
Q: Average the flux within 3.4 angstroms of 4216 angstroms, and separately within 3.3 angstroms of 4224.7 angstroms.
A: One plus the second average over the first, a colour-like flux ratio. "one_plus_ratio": 1.88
